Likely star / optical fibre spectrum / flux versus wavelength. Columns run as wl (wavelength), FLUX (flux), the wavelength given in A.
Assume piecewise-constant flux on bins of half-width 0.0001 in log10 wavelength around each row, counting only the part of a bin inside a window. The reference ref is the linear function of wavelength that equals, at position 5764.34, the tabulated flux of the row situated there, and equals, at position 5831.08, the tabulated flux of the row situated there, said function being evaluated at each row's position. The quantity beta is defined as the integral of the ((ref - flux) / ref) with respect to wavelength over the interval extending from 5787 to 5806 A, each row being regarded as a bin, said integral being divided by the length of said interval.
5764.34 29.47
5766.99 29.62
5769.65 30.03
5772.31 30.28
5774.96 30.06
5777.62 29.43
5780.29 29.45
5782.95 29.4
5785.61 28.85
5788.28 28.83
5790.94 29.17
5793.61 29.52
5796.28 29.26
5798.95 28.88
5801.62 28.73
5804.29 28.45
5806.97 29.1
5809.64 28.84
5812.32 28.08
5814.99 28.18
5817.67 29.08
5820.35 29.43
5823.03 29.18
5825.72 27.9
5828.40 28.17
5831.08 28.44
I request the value 0.000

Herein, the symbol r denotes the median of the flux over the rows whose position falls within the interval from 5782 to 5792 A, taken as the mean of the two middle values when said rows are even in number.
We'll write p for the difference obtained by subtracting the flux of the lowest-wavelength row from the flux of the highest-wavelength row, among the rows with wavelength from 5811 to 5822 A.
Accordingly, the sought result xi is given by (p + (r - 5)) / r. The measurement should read 0.87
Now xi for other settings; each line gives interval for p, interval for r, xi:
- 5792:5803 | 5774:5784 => 0.80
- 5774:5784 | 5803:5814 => 0.80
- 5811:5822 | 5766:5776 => 0.88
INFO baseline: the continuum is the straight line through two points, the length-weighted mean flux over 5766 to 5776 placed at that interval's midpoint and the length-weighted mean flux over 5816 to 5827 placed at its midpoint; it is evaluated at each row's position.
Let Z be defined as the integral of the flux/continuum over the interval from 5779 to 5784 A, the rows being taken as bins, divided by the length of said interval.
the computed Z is 0.989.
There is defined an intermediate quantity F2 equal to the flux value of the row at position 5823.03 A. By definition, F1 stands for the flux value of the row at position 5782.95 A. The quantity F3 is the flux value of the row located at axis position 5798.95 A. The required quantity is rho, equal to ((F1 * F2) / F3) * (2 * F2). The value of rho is 1734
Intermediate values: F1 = 29.4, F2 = 29.18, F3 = 28.88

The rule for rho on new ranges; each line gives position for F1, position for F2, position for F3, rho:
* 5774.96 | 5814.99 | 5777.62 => 1622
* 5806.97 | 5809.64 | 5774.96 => 1610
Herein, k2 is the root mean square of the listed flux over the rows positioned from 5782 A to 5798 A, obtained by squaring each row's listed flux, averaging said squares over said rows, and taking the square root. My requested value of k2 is 29.2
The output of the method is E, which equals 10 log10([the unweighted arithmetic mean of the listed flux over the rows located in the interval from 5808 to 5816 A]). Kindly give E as 14.5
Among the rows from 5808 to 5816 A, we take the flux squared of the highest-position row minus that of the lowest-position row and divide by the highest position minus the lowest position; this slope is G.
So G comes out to -7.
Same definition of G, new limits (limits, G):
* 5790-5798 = 1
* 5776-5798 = -1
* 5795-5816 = -3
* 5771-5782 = -6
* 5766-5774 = 7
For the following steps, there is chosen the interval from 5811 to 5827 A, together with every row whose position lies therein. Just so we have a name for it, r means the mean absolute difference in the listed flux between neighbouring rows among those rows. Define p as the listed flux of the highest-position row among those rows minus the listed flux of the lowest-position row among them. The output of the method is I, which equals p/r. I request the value -0.3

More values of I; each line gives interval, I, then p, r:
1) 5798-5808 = 0.6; 0.2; 0.36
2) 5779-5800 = -2.0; -0.6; 0.28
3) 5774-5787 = -3.9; -1.2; 0.31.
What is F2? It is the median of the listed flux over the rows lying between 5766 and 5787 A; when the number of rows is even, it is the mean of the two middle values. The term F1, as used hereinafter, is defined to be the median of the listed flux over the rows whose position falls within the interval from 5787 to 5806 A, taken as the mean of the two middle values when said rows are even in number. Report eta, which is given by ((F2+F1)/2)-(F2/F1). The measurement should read 28.2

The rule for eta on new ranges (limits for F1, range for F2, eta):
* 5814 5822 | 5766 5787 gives 28.3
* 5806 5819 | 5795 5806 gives 27.8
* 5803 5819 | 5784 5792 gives 27.7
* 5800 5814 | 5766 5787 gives 28.1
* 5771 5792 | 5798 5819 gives 28.1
